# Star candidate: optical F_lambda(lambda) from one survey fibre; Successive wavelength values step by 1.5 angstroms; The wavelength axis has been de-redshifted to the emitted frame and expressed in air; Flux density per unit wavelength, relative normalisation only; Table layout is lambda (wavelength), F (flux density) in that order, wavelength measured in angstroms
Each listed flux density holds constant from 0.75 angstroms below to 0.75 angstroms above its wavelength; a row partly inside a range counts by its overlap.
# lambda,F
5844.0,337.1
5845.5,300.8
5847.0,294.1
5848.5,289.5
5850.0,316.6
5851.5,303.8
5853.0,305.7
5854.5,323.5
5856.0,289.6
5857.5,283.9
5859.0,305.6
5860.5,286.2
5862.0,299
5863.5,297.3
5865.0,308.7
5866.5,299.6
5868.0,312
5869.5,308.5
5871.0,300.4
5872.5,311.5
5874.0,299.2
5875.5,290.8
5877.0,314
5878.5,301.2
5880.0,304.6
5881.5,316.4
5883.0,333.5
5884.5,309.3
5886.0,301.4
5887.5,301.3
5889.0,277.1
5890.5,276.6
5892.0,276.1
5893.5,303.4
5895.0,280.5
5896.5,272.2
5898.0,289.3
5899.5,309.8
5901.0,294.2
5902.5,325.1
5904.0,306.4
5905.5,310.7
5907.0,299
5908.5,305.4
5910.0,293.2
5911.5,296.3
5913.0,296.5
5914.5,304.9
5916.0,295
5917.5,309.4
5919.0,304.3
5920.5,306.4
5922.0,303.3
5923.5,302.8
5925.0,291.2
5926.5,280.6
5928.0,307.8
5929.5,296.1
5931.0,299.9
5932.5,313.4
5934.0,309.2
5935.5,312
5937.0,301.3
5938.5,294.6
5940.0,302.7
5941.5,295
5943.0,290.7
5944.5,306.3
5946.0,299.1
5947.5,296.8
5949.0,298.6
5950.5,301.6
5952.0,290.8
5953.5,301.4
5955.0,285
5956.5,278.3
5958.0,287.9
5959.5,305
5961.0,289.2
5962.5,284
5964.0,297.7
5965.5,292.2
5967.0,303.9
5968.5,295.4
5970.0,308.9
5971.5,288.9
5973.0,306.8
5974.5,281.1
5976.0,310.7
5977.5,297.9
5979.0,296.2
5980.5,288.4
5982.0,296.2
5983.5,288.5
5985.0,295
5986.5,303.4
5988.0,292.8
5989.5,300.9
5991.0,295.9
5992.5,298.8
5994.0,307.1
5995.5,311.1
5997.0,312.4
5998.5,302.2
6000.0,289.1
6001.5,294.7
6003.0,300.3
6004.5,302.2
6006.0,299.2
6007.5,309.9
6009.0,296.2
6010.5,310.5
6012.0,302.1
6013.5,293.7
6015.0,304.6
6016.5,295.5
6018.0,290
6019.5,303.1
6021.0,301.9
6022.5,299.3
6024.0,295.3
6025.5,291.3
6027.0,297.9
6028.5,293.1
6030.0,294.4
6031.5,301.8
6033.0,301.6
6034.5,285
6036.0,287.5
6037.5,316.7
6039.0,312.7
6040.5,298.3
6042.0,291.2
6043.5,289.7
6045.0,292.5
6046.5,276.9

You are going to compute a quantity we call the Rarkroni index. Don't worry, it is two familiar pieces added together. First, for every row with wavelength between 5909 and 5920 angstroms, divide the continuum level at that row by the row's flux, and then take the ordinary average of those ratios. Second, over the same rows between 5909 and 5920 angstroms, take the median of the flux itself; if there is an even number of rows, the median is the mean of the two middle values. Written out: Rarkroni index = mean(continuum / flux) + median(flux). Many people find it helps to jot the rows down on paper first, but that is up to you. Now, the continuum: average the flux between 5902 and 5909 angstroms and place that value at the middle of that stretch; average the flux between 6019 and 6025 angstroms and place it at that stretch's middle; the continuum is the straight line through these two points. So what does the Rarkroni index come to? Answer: 298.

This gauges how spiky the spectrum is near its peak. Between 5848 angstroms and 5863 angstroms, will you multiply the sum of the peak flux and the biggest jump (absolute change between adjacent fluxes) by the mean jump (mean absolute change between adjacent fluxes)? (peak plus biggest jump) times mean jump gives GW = 6080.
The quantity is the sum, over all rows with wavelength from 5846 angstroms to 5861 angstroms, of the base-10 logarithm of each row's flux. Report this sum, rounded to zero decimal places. 25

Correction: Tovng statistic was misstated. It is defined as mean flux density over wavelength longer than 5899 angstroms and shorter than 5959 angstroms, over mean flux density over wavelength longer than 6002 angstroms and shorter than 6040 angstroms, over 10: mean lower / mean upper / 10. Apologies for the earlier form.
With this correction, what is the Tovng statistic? 0.1002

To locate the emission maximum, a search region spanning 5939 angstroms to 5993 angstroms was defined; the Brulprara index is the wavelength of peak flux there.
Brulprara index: 5976.0 angstroms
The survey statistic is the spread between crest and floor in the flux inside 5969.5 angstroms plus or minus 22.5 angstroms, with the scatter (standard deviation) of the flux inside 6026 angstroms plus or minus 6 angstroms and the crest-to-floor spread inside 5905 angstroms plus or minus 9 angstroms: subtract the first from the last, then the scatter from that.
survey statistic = 17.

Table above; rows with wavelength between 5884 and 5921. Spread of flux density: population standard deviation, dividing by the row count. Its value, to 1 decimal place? 12.8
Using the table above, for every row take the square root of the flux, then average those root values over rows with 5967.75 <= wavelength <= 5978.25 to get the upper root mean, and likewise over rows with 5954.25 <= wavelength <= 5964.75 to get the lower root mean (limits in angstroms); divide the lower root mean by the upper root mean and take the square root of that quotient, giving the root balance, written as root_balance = 0.99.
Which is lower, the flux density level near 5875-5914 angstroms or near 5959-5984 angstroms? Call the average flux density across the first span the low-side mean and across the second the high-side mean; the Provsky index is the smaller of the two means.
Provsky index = 295.9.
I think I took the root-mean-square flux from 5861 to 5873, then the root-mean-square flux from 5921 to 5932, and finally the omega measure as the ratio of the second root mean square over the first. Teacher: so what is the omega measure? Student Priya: 0.98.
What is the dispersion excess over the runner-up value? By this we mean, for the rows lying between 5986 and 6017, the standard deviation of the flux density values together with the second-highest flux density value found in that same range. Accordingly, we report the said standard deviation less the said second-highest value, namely -305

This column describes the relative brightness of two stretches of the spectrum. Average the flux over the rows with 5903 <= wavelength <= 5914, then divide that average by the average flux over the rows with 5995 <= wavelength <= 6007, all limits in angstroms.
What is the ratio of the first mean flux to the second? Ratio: 1.00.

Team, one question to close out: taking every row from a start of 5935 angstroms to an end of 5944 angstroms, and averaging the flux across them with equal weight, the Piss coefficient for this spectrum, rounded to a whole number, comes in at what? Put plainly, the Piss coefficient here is 299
